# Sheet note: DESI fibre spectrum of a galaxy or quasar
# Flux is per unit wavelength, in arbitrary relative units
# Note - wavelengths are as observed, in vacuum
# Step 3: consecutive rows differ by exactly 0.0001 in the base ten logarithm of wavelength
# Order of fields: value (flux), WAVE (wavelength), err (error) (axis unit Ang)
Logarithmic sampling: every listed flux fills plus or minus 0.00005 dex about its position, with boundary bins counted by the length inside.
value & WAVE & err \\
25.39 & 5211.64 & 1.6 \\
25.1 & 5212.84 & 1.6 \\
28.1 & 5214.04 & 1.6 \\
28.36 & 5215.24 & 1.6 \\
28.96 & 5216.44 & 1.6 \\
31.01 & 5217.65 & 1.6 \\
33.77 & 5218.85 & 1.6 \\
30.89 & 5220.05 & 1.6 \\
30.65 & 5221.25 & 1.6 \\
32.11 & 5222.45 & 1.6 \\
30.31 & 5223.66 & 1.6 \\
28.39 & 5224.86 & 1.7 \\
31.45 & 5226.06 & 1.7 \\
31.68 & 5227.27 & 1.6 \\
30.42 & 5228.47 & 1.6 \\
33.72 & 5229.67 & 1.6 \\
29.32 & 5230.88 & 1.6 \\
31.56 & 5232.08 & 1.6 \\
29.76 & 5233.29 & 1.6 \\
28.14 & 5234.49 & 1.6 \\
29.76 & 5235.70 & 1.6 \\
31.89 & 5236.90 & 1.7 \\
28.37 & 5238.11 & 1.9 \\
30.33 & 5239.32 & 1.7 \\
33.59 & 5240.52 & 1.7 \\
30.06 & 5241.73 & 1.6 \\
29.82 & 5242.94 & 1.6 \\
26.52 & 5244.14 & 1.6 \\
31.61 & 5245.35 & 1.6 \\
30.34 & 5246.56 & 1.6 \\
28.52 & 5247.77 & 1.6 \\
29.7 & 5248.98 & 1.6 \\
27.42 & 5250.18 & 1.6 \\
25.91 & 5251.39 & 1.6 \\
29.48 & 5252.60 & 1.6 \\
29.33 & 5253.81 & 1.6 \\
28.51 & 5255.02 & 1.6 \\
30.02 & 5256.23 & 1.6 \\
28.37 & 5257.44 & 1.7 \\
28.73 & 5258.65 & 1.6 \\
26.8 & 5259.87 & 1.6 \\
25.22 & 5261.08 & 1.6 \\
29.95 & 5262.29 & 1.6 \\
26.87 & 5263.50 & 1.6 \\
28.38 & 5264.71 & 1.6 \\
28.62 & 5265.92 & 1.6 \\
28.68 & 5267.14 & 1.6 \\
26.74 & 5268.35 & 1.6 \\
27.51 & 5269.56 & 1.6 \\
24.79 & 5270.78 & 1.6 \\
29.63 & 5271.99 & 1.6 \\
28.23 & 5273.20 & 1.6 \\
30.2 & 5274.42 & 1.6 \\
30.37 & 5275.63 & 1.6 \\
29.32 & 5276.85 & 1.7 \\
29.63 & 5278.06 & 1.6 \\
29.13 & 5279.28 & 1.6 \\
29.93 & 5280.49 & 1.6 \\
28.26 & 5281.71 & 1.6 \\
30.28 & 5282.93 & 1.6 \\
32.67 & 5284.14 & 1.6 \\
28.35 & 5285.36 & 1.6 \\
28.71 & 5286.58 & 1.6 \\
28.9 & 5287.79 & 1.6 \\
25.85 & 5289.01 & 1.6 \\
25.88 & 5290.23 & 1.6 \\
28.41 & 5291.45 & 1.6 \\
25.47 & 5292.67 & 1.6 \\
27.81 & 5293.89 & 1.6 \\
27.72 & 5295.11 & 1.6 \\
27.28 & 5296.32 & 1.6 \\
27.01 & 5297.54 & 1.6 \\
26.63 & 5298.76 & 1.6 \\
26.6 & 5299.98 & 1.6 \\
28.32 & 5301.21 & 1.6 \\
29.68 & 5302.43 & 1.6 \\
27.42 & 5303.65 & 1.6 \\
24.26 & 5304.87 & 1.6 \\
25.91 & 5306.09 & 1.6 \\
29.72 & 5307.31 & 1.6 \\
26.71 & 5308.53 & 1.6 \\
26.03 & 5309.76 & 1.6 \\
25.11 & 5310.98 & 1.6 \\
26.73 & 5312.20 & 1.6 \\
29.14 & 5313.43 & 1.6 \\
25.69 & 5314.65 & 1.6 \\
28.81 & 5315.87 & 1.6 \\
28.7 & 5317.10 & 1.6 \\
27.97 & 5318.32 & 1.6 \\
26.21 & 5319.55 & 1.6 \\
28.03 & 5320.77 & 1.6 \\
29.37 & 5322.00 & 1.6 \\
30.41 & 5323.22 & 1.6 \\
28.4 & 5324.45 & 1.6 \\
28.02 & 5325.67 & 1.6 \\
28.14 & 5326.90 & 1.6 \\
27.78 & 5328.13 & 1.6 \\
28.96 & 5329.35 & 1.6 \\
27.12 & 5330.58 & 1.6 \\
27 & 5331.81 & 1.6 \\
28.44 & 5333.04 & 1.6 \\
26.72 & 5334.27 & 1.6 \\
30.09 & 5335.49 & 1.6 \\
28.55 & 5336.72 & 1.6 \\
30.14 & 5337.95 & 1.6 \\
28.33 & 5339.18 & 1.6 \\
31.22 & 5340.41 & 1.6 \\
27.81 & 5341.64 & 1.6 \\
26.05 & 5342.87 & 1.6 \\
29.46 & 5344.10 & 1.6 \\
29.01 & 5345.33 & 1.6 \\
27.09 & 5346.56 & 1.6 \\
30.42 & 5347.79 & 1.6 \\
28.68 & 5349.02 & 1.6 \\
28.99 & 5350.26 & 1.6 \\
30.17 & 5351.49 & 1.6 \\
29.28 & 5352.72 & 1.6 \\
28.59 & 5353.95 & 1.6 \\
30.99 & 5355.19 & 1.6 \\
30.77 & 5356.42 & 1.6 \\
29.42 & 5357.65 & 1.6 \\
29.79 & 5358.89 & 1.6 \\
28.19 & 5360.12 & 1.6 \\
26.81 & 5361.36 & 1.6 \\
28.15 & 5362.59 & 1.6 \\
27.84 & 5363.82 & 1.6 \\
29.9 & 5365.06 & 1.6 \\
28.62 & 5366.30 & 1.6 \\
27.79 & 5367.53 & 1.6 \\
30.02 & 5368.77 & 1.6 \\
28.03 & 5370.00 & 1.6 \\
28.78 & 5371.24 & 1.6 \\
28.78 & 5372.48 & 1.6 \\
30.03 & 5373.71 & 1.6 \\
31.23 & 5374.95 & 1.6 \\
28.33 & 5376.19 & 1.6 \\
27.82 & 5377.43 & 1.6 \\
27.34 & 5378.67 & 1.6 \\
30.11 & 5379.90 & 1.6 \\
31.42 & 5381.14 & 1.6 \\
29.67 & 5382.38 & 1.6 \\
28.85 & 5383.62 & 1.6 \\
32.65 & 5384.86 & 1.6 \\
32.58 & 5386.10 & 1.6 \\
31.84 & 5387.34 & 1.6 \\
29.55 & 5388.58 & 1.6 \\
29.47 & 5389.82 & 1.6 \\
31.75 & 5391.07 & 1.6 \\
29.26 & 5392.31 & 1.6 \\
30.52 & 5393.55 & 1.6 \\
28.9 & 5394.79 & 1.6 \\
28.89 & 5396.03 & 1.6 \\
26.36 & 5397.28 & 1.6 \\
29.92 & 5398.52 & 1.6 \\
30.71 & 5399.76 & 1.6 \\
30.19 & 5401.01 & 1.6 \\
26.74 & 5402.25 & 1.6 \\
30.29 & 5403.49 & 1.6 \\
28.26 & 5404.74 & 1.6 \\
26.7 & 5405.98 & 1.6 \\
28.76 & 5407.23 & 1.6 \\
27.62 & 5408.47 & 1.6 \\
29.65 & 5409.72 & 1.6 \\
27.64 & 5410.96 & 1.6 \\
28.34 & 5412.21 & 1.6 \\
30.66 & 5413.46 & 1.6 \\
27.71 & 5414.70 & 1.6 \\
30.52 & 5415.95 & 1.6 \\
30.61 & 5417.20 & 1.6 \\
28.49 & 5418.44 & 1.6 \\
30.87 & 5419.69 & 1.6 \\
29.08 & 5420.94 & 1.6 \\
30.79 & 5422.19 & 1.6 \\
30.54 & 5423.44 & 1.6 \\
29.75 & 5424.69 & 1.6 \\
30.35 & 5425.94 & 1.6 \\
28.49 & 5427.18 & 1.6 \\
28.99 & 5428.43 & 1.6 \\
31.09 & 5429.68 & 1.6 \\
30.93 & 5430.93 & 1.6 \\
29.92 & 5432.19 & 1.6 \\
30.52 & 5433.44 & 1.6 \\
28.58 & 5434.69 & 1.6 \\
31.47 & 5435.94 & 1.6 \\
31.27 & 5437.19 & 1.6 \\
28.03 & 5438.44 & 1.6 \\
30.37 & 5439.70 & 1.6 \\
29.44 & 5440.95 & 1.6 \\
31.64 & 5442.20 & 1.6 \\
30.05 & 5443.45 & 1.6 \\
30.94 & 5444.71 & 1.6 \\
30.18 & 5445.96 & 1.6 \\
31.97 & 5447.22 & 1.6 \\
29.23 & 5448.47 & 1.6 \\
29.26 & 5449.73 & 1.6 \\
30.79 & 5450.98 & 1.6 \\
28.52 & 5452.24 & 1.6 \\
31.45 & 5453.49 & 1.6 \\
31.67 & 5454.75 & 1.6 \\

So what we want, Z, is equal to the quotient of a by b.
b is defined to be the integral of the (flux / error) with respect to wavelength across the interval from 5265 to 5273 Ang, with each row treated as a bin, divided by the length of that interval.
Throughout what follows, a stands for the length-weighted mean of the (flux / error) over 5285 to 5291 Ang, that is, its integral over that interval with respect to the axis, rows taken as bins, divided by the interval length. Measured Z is 0.99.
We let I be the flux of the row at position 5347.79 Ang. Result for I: 30.42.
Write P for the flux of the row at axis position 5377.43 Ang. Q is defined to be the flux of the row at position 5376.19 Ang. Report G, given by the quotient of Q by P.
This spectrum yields 1.02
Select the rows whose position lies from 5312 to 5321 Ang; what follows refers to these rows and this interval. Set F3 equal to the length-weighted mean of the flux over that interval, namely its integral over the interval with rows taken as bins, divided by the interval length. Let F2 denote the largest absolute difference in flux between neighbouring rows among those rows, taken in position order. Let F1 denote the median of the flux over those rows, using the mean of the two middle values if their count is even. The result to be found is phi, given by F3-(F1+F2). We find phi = -3.77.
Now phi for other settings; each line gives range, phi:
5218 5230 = -3.17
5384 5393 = -3.30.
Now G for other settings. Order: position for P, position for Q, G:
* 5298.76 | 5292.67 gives 0.96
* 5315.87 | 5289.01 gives 0.90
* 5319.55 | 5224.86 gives 1.08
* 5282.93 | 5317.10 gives 0.95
